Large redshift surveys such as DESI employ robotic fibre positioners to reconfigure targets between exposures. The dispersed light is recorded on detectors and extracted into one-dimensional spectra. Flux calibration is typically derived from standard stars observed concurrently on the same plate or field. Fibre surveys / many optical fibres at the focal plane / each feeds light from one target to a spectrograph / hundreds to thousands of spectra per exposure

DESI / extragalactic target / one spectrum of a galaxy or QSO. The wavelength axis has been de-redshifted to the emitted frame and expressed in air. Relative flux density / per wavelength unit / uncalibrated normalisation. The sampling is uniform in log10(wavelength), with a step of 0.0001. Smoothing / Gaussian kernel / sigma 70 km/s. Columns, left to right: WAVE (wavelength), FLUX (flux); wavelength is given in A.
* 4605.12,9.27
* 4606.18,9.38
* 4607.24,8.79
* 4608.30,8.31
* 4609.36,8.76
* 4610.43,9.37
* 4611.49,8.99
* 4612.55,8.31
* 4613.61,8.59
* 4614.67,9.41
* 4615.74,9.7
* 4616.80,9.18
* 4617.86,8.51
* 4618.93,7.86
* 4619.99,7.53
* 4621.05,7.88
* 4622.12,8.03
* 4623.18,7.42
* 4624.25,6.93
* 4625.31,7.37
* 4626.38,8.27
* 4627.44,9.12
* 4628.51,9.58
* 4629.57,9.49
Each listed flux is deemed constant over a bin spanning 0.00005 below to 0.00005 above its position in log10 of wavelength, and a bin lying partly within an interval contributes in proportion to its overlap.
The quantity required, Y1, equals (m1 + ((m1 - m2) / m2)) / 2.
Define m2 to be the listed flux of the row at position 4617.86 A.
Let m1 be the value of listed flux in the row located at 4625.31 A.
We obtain 3.62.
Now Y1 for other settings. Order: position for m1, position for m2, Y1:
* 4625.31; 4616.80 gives 3.59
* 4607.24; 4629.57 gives 4.36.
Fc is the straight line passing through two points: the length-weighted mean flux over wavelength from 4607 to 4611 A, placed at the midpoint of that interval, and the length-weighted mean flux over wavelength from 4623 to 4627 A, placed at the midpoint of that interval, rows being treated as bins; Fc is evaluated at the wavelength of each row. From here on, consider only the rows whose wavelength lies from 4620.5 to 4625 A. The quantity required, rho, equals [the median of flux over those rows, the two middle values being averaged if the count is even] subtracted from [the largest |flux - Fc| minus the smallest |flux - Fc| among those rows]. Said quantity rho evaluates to -7.0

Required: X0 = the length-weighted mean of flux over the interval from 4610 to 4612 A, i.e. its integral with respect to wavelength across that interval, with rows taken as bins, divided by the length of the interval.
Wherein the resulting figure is 9.2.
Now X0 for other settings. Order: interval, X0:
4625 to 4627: 7.9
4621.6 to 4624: 7.6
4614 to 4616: 9.4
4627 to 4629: 9.3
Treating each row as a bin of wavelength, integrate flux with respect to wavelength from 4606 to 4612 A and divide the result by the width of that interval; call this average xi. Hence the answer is 8.9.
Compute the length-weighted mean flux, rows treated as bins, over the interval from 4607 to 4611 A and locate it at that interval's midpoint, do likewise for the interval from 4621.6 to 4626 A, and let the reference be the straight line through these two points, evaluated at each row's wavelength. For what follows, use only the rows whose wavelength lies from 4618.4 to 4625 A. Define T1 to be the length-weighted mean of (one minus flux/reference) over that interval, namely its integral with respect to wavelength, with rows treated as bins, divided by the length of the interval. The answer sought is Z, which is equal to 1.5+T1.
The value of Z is 1.51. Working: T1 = 0.01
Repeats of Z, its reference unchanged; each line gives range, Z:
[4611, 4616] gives 1.43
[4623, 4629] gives 1.38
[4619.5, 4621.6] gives 1.51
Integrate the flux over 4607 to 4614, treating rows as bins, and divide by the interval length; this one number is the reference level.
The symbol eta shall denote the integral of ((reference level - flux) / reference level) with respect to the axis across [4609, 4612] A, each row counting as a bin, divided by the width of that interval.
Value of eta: -0.04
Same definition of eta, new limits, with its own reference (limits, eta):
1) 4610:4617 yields -0.04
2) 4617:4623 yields 0.08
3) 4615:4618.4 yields -0.05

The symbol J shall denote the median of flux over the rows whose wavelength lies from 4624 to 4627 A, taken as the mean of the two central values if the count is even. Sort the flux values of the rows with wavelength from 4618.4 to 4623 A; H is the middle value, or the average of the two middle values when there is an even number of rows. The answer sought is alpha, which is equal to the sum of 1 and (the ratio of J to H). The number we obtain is 1.94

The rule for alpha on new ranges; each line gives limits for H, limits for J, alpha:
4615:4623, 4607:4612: 2.09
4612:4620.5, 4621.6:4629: 1.94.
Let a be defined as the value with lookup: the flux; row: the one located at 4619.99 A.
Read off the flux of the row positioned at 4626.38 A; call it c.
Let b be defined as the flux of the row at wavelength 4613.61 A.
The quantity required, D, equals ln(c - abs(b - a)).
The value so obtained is 1.98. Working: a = 7.53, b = 8.59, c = 8.27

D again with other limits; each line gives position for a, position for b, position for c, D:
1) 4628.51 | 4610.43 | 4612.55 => 2.09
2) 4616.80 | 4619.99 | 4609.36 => 1.96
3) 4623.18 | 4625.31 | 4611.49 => 2.19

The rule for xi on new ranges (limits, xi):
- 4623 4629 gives 8.1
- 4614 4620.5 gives 8.7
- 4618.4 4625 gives 7.6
